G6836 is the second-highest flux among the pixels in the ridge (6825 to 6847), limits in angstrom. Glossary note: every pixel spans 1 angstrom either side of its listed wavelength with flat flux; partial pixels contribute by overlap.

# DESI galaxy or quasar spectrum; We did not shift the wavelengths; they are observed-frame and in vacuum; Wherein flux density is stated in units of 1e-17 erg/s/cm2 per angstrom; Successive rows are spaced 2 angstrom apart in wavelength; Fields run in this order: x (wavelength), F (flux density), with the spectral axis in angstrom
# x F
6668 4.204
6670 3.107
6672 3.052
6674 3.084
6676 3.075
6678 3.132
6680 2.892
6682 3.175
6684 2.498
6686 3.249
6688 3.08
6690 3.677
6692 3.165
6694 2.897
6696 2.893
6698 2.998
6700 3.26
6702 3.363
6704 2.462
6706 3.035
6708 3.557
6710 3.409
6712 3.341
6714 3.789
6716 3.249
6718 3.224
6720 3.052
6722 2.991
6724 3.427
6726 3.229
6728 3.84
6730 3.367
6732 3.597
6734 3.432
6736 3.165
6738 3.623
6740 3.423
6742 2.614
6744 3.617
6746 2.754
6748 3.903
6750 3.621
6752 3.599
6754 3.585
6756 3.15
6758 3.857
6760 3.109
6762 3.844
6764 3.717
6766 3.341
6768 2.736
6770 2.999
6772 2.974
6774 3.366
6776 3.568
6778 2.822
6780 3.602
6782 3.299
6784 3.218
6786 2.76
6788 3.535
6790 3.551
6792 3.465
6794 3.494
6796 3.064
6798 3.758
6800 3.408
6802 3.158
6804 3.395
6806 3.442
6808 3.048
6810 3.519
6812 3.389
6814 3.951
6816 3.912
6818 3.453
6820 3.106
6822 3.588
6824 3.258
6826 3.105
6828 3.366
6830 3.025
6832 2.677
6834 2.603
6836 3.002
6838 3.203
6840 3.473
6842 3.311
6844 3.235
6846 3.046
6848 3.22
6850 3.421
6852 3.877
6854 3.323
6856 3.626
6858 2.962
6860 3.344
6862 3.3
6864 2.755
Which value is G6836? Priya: 3.366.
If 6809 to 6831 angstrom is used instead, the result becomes 3.912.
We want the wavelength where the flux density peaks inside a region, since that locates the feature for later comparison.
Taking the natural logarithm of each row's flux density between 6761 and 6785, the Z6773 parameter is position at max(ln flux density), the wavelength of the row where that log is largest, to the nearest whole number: 6762 angstrom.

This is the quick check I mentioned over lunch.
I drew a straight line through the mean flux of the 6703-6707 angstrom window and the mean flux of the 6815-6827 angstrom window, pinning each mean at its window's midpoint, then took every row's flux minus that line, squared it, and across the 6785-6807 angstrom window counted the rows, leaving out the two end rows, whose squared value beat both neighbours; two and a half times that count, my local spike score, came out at 10.0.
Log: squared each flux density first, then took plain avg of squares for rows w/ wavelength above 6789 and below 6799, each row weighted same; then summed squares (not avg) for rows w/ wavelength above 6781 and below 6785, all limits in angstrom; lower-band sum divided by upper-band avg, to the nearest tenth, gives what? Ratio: 1.8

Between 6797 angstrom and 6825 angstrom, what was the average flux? 3.46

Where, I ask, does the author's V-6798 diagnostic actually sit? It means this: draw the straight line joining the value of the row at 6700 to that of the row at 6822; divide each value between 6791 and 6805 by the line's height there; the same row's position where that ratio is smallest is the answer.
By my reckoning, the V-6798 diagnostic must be 6796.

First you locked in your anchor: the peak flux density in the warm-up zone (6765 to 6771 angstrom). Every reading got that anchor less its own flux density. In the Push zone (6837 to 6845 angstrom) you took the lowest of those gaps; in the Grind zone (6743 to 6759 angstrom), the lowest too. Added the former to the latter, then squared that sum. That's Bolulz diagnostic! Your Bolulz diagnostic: 0.5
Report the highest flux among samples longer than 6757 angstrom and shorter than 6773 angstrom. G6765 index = 3.857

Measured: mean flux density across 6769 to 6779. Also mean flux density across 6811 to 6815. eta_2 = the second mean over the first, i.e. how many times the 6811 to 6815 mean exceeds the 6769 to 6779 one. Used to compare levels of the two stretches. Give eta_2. 1.17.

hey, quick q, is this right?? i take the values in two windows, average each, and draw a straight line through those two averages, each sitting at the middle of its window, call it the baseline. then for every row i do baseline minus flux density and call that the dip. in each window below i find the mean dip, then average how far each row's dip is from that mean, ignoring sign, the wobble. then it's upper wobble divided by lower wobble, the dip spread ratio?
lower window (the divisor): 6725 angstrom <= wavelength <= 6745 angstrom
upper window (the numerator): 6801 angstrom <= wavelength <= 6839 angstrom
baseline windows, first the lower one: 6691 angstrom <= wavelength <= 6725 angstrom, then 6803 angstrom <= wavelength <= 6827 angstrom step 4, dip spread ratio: 1.20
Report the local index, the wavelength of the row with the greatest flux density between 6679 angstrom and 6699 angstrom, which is 6690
